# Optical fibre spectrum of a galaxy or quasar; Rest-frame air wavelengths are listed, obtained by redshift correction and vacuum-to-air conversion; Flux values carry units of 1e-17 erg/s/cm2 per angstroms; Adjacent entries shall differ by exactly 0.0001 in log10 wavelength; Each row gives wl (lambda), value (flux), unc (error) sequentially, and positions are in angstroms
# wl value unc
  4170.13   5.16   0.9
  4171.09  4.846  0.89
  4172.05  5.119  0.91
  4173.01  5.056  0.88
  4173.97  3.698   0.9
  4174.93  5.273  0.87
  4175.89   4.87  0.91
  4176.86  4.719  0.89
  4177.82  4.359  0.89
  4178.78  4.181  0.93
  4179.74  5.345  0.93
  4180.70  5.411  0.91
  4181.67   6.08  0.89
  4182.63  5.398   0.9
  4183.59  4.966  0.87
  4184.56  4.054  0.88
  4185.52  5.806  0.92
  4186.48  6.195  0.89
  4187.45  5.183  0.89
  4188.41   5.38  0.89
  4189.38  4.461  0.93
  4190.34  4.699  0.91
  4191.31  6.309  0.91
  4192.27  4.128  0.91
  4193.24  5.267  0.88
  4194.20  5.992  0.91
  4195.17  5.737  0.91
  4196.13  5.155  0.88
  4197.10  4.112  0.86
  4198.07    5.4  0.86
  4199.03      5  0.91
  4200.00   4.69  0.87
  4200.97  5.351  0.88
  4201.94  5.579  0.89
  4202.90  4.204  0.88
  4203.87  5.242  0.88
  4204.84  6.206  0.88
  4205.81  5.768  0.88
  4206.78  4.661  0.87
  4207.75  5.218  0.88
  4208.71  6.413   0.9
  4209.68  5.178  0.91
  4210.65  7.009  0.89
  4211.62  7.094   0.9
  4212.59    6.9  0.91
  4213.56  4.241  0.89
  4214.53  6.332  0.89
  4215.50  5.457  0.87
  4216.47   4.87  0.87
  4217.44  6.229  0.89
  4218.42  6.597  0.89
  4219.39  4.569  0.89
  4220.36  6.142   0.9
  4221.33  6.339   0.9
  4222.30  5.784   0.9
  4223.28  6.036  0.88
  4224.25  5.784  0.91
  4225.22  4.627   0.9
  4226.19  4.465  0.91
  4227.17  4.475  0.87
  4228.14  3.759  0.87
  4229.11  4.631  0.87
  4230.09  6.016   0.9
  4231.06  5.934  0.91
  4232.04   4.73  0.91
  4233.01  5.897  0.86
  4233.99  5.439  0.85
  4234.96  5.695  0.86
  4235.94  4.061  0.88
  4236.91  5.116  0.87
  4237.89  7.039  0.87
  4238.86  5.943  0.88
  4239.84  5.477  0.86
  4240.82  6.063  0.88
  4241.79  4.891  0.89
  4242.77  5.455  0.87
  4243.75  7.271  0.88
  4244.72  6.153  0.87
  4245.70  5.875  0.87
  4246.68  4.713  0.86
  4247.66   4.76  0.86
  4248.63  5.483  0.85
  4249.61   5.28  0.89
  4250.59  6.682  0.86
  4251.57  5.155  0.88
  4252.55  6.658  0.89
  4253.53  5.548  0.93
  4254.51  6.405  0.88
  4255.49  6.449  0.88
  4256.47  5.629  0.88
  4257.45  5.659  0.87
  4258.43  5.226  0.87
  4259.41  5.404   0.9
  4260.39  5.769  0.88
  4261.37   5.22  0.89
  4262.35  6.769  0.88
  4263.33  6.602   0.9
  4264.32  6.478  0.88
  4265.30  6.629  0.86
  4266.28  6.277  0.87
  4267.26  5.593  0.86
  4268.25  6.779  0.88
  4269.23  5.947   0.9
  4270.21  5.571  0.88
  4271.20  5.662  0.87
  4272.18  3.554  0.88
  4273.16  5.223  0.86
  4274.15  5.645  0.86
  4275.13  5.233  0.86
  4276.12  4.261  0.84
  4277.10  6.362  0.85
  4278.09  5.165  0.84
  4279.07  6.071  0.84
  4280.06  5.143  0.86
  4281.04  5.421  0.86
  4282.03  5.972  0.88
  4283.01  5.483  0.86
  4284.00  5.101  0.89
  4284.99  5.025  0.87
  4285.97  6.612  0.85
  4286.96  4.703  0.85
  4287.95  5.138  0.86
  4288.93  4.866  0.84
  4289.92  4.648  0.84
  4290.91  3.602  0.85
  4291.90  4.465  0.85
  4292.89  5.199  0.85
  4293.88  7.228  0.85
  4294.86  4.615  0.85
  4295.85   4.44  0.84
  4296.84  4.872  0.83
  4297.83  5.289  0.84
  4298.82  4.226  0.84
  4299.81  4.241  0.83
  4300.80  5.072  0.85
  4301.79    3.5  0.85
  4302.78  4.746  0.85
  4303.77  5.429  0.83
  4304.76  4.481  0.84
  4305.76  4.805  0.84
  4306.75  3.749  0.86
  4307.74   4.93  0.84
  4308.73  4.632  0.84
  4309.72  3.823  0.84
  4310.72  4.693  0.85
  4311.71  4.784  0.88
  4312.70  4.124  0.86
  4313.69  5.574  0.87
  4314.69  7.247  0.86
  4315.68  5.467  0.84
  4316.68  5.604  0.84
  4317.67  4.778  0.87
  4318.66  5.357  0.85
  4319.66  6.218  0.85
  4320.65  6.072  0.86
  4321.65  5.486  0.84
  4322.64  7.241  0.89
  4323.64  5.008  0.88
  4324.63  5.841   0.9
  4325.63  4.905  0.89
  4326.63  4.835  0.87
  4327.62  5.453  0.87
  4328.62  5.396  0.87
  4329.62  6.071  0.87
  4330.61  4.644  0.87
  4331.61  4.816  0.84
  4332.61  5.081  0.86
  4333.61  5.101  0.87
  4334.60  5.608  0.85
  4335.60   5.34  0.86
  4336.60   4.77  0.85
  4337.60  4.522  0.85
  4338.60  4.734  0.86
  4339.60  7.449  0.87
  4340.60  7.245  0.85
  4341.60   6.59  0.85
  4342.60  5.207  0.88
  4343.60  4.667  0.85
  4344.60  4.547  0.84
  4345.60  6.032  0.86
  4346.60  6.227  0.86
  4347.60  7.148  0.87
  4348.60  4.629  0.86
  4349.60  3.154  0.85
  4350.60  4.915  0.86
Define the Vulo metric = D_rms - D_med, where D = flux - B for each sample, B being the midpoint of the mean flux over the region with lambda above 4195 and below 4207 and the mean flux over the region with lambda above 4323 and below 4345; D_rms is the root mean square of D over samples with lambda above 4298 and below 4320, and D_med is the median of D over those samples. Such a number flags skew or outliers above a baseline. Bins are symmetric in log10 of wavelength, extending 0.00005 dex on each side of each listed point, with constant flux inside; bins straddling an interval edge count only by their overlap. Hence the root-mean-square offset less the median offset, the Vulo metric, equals 1.4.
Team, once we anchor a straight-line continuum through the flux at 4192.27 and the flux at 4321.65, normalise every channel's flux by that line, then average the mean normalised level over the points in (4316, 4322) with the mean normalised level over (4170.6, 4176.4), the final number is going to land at 1.123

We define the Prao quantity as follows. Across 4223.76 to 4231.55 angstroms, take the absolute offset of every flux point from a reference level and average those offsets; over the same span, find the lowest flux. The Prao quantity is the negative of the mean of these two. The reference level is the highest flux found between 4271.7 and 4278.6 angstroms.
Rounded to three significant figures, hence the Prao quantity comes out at -2.58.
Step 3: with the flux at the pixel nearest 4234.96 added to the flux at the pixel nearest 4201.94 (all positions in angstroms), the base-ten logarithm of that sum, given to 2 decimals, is 1.05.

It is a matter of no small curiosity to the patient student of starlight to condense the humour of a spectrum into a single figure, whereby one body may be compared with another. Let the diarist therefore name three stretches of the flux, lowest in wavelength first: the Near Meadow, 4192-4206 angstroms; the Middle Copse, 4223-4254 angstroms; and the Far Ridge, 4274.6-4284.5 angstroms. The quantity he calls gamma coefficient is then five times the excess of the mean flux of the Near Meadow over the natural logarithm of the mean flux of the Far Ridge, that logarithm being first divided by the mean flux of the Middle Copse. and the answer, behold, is 24.4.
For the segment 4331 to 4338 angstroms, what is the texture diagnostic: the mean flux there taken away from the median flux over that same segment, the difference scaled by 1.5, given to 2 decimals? 0.07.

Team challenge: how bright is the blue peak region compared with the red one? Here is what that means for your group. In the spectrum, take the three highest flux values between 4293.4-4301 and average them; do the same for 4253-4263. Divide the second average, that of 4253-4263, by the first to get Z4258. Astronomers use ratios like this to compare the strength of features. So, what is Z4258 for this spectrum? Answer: 1.12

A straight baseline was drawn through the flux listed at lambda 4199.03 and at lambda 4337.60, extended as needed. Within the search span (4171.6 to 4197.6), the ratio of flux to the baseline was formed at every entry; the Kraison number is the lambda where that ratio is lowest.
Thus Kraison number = 4173.97 angstroms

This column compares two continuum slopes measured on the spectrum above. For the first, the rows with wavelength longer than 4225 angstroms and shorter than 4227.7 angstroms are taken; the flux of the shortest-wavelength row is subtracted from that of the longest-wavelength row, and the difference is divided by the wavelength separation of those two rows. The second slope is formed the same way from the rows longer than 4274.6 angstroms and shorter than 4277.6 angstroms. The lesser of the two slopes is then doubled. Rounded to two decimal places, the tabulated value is -0.16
